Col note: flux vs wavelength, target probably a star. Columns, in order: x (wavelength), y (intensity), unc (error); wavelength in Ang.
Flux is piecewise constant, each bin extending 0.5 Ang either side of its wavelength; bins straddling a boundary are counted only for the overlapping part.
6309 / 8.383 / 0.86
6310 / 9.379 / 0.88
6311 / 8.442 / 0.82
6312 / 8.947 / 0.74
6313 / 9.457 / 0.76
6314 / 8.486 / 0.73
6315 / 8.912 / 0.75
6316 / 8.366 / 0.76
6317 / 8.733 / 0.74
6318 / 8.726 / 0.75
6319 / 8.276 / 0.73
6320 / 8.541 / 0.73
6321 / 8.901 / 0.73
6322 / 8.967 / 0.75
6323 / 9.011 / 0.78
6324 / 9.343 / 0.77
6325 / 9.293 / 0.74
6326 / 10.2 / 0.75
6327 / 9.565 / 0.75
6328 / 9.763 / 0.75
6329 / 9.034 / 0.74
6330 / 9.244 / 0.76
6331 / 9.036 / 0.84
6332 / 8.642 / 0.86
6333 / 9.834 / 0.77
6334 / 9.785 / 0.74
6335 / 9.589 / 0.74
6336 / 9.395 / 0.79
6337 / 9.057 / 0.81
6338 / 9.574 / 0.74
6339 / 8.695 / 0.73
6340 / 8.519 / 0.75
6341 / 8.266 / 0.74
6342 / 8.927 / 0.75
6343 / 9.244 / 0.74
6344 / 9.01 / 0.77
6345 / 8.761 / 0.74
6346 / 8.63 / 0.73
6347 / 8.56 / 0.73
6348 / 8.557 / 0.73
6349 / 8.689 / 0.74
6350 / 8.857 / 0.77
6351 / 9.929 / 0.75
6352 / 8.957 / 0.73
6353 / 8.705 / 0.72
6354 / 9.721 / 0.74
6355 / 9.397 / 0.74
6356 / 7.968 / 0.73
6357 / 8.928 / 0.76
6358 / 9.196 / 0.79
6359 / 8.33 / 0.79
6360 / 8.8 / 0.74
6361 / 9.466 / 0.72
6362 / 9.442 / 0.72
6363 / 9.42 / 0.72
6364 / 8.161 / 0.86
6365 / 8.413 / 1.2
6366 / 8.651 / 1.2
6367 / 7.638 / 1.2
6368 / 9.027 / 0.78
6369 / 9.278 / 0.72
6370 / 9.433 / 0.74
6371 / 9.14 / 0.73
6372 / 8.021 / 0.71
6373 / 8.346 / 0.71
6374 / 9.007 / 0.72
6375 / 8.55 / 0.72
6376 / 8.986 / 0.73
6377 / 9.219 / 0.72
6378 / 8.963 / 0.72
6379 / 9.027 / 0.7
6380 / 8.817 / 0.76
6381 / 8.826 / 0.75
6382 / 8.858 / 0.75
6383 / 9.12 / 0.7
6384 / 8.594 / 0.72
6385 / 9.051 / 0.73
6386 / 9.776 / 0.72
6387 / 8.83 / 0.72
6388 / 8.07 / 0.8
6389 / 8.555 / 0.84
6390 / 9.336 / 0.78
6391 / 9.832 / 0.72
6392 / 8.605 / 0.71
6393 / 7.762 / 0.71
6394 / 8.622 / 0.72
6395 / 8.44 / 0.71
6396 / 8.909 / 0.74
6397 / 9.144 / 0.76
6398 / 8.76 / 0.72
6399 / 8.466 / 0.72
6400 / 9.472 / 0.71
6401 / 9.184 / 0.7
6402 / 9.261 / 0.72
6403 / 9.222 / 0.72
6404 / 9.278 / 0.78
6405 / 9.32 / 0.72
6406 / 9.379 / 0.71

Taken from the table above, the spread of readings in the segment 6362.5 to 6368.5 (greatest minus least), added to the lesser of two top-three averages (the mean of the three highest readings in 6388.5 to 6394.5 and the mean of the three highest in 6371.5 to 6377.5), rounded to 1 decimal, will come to 10.9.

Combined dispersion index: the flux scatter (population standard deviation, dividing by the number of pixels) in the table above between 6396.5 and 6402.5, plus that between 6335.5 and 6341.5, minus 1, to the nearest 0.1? -0.2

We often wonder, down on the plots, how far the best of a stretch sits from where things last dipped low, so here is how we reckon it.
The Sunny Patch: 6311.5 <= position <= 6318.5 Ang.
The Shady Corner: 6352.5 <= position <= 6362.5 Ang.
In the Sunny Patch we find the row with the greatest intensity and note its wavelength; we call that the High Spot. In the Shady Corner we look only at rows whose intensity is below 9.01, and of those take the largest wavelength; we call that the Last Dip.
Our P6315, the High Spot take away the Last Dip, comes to -47 Ang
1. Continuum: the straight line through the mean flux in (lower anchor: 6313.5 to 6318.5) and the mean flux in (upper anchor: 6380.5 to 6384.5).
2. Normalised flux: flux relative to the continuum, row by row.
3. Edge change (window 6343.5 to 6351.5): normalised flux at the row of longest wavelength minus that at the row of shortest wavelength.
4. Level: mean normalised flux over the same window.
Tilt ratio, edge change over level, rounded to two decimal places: 0.10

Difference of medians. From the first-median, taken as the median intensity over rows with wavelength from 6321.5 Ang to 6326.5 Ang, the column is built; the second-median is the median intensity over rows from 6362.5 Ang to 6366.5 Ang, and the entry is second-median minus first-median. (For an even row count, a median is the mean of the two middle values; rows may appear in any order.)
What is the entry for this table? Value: -0.76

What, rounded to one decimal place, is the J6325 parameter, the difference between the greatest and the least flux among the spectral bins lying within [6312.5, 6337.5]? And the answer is 1.9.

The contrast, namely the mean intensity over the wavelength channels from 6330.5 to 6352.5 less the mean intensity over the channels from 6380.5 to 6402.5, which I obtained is 0.14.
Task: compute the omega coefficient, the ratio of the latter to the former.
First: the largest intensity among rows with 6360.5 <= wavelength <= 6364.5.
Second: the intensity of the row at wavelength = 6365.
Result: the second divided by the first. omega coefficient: 0.89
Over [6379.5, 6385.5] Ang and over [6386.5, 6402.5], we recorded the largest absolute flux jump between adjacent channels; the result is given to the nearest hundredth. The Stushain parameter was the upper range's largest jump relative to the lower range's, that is 2.33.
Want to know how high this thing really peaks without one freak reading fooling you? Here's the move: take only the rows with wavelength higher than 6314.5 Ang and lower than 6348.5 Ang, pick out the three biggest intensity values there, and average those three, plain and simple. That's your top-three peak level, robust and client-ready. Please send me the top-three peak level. 9.94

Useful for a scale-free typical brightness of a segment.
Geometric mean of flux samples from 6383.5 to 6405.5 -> 8.92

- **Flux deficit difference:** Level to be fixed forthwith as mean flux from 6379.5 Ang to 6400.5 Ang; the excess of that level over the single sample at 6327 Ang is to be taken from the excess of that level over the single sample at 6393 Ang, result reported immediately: 1.8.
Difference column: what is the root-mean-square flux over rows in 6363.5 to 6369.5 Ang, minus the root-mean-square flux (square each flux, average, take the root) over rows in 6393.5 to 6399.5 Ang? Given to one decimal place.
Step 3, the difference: -0.2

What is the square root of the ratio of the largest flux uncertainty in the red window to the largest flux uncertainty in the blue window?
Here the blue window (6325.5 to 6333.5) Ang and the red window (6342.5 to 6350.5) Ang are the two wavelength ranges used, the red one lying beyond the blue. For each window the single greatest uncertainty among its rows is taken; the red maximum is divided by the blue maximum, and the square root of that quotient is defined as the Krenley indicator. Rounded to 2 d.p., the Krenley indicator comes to 0.95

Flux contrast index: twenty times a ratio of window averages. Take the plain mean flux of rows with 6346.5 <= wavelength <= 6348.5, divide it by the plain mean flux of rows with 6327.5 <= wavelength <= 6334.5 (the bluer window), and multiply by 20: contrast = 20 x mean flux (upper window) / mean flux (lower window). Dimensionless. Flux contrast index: 18.3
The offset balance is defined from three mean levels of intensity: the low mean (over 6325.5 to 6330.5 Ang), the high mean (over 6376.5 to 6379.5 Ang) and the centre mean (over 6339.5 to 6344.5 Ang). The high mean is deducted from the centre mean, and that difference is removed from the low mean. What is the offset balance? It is 9.8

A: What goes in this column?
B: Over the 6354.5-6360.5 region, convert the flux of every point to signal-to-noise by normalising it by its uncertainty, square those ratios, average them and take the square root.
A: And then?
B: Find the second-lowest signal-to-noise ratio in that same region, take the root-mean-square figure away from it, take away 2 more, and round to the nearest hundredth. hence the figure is -2.68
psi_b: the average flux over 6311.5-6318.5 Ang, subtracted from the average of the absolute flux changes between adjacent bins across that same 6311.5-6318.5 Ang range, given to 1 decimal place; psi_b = -8.3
